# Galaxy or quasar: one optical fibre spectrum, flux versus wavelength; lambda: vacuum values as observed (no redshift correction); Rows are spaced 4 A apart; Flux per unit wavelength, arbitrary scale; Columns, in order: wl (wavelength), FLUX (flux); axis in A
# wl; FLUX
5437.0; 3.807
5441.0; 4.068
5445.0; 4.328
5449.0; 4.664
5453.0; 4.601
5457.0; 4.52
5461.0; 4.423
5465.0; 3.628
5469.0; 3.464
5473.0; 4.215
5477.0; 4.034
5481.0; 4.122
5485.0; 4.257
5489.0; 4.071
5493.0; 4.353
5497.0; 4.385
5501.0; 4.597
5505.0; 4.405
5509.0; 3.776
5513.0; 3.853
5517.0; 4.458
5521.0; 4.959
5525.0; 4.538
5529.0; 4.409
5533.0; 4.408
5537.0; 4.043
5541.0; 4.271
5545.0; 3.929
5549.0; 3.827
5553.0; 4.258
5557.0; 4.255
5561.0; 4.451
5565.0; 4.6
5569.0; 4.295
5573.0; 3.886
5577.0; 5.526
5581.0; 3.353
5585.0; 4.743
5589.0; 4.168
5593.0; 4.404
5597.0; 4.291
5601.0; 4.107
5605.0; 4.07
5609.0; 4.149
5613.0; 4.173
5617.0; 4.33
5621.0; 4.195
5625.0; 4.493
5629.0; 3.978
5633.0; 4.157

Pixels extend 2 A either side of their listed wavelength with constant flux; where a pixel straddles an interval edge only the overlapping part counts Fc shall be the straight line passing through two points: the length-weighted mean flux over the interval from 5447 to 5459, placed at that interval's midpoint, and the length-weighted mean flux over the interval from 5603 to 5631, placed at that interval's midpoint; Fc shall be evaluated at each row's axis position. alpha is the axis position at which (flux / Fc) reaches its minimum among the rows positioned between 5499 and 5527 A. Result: 5509.0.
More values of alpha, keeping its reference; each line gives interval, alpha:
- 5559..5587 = 5581.0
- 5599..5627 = 5605.0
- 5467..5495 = 5469.0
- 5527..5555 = 5549.0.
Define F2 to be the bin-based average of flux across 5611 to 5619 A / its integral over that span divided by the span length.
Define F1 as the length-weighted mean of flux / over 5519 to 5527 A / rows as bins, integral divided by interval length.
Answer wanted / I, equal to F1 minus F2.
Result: 0.50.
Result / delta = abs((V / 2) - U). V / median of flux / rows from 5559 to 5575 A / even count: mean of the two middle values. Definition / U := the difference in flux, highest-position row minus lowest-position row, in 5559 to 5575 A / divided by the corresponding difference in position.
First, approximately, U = -0.05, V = 4.37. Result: 2.23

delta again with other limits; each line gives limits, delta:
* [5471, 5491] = 2.07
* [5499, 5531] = 2.22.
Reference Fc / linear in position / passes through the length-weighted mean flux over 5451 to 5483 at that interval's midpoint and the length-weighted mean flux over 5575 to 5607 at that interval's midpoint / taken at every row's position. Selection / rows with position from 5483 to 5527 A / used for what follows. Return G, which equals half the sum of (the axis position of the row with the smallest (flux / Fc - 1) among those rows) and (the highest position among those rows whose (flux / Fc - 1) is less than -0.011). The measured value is 5511 A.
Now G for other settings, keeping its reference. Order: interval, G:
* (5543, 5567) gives 5549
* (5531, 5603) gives 5591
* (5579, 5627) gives 5601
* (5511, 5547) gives 5529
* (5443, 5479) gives 5473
